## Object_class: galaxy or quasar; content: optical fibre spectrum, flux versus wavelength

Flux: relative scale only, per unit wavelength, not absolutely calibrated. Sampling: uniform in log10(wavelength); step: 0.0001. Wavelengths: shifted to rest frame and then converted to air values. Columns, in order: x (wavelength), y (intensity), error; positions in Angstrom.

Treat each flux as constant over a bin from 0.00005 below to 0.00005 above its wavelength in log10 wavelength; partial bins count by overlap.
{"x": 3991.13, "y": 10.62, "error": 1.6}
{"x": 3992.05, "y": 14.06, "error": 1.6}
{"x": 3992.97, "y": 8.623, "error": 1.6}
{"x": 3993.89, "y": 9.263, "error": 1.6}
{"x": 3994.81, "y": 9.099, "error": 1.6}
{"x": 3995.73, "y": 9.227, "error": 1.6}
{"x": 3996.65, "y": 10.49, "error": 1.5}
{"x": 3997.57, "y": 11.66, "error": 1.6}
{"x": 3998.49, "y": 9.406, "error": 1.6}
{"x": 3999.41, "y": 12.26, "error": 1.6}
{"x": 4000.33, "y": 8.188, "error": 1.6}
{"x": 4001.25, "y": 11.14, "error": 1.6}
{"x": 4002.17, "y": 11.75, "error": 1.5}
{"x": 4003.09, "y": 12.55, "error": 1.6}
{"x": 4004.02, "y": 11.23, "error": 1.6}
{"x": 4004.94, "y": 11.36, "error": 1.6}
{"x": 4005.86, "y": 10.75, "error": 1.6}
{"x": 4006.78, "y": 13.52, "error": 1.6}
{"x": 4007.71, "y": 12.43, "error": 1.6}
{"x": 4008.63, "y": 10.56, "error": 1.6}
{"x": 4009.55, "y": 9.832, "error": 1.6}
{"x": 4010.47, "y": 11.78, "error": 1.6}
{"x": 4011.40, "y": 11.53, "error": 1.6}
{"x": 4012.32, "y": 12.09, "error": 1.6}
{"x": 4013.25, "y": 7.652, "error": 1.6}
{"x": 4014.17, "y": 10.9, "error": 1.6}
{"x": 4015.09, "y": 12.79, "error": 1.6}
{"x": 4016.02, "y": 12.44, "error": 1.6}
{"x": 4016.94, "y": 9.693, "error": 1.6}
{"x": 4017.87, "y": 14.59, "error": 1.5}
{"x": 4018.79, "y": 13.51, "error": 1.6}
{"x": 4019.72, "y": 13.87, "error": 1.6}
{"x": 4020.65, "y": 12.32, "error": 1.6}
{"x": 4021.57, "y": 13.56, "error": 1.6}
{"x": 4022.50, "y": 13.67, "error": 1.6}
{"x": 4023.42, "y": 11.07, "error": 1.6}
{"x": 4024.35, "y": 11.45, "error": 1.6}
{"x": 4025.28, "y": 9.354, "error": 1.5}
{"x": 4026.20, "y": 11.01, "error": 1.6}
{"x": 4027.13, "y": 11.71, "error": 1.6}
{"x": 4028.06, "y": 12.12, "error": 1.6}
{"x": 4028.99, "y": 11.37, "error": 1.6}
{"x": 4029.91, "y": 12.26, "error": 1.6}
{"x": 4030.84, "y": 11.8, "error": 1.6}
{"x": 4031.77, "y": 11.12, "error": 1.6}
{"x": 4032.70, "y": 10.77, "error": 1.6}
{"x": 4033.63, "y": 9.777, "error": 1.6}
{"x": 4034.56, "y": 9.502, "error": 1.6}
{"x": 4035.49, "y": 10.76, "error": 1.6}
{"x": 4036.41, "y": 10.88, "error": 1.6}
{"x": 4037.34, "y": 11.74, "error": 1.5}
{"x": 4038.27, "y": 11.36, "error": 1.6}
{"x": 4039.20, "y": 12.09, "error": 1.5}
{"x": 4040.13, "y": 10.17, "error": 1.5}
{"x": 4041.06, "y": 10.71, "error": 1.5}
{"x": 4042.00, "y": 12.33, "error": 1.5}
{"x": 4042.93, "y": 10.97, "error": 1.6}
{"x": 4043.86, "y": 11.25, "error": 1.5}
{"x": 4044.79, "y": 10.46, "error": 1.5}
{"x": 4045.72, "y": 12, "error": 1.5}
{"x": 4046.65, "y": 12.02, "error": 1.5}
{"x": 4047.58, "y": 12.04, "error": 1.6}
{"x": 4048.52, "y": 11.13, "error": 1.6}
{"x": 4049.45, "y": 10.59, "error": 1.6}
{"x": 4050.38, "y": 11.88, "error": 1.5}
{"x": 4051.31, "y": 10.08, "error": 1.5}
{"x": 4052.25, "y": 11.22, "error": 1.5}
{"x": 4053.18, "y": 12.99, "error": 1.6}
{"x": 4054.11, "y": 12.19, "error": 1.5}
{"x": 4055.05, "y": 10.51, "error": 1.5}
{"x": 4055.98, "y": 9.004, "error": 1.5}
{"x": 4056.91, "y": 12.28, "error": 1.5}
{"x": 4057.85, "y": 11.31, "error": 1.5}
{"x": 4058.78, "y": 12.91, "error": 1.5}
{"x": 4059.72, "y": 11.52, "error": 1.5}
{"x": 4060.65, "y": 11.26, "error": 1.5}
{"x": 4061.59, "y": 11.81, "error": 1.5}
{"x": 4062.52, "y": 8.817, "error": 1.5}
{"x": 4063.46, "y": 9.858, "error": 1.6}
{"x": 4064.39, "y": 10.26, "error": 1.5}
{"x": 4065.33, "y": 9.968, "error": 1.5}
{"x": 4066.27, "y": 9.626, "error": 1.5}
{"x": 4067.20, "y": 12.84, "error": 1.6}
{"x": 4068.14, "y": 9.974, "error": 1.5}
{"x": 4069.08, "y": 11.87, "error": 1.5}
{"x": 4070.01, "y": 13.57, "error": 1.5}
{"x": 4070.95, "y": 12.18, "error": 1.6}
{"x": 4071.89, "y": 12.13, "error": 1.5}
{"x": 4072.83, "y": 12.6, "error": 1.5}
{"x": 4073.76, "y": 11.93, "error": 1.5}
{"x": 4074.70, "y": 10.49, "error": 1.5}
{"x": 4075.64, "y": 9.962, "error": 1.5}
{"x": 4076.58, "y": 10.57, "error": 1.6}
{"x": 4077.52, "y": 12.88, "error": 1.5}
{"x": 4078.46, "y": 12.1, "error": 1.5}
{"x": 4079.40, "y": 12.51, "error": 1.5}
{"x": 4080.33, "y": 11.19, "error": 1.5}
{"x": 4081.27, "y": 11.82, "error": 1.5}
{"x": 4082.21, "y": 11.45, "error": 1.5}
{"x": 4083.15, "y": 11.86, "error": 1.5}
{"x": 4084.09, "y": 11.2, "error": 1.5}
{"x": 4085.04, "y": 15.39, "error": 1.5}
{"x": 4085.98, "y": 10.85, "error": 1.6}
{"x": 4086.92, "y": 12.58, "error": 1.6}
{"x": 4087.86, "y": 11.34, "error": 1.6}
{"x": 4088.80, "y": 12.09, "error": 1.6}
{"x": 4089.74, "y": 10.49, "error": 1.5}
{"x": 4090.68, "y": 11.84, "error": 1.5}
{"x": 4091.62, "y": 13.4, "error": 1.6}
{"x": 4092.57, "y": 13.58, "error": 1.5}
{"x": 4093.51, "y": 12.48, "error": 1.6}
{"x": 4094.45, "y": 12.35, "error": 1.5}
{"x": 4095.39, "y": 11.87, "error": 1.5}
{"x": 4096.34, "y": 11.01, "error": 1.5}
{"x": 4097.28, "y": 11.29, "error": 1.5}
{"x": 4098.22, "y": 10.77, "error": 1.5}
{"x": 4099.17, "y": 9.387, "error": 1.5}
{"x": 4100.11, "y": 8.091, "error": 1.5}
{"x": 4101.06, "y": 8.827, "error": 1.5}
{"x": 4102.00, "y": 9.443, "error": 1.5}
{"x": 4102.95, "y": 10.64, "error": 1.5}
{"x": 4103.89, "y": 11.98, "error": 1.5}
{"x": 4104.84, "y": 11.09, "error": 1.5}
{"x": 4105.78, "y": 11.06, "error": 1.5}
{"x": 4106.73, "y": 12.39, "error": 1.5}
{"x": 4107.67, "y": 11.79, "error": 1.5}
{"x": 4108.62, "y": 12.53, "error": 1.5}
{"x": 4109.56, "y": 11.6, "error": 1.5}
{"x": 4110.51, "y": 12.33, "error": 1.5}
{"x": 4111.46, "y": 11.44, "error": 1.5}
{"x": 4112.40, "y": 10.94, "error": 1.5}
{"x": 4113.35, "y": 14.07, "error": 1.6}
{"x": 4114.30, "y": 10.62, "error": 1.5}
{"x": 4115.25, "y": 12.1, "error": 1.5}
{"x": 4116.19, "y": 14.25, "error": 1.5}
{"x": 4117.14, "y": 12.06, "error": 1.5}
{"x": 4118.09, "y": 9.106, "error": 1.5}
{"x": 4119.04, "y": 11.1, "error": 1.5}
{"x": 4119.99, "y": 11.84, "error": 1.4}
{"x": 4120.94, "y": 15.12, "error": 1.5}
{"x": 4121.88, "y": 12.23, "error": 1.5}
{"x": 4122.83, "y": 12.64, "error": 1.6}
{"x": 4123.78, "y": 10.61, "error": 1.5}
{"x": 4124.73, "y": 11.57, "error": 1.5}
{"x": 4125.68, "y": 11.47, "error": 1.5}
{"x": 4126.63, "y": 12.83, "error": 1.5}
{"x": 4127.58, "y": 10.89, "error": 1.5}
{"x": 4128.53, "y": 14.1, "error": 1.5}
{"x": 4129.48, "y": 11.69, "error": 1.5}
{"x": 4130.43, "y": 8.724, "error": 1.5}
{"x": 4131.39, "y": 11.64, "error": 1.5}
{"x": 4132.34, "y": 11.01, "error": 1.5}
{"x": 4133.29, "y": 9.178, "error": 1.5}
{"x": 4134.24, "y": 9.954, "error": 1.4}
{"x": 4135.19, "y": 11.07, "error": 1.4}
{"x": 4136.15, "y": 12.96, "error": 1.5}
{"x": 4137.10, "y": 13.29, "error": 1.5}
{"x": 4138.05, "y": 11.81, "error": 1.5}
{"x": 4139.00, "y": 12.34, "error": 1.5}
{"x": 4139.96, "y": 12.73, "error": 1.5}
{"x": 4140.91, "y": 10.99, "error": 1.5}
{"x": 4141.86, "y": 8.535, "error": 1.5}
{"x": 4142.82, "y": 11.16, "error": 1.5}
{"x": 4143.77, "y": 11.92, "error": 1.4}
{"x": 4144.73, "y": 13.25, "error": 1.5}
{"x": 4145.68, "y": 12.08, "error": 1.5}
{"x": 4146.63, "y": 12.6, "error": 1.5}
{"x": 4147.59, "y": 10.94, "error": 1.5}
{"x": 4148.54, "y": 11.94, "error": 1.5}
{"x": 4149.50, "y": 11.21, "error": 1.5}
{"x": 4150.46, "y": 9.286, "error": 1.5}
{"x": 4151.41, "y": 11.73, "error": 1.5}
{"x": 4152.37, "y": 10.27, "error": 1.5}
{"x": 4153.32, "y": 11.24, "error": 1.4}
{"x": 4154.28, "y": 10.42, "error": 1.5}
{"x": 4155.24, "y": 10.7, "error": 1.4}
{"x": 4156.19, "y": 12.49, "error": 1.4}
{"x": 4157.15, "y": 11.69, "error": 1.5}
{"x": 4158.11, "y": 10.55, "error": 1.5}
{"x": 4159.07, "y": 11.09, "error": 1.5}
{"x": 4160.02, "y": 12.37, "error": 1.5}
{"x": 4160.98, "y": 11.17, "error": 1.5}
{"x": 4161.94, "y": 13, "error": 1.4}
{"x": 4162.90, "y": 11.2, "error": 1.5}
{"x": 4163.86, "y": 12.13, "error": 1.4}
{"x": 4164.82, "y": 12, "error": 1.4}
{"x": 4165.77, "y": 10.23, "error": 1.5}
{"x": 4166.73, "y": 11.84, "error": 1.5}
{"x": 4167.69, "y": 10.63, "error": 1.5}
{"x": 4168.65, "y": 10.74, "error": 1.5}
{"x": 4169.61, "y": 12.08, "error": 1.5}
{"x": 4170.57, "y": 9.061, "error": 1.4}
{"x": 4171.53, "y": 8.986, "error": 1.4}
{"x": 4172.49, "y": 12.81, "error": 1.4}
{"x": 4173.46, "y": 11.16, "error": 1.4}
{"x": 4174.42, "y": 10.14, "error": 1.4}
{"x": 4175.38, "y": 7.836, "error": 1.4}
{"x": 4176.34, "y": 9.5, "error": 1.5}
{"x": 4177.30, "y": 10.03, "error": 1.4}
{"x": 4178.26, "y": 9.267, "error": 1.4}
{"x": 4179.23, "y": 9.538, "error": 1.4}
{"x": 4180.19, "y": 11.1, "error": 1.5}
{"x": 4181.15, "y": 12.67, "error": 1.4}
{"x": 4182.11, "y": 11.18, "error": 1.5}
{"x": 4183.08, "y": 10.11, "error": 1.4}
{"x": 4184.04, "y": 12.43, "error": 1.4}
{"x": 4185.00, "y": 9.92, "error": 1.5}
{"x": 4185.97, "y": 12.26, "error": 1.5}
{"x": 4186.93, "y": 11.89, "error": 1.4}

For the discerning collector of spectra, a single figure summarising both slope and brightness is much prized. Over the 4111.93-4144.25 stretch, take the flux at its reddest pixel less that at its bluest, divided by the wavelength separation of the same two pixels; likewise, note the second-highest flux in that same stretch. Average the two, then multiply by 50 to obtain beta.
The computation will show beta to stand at 357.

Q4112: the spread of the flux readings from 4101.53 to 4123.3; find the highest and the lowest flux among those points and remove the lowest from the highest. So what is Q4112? 6.0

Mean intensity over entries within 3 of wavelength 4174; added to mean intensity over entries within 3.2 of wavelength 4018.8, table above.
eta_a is 22.9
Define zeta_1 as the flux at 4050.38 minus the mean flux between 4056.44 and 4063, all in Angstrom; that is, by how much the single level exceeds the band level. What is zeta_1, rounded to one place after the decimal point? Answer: 0.5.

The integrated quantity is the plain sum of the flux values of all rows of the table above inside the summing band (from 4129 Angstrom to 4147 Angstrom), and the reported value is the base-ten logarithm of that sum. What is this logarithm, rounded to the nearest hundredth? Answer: 2.34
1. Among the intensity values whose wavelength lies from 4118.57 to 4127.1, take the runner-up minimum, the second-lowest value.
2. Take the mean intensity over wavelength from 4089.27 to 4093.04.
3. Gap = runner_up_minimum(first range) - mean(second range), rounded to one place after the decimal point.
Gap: -1.2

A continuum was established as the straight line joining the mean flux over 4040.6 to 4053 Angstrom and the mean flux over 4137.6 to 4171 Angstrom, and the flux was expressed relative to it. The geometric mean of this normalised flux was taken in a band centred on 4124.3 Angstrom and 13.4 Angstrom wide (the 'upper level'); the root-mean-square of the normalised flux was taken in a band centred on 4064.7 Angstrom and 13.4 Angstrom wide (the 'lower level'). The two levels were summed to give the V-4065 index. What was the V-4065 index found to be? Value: 2.02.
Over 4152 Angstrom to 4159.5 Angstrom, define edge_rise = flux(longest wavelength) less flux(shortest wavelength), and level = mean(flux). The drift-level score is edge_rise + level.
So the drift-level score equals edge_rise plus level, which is 11.9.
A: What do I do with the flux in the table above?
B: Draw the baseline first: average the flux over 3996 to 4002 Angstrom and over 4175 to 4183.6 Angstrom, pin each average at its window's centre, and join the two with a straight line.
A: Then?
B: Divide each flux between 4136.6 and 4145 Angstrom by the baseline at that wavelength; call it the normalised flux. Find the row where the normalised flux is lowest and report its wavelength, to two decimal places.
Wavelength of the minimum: 4141.86 Angstrom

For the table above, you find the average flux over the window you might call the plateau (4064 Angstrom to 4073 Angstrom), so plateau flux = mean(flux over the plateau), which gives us 11.5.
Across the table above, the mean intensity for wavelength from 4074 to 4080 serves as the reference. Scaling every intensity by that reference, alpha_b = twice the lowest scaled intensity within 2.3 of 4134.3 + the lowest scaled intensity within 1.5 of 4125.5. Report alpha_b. 2.61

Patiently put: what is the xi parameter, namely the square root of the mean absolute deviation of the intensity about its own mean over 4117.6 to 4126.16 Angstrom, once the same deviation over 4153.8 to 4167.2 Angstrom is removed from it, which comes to 0.59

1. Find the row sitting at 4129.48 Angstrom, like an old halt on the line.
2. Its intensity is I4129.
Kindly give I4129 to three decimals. 11.690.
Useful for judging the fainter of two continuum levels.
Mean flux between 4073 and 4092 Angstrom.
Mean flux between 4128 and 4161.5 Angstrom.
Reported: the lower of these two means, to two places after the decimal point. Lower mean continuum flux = 11.38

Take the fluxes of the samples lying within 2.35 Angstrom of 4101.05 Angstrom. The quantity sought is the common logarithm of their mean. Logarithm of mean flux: 0.97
